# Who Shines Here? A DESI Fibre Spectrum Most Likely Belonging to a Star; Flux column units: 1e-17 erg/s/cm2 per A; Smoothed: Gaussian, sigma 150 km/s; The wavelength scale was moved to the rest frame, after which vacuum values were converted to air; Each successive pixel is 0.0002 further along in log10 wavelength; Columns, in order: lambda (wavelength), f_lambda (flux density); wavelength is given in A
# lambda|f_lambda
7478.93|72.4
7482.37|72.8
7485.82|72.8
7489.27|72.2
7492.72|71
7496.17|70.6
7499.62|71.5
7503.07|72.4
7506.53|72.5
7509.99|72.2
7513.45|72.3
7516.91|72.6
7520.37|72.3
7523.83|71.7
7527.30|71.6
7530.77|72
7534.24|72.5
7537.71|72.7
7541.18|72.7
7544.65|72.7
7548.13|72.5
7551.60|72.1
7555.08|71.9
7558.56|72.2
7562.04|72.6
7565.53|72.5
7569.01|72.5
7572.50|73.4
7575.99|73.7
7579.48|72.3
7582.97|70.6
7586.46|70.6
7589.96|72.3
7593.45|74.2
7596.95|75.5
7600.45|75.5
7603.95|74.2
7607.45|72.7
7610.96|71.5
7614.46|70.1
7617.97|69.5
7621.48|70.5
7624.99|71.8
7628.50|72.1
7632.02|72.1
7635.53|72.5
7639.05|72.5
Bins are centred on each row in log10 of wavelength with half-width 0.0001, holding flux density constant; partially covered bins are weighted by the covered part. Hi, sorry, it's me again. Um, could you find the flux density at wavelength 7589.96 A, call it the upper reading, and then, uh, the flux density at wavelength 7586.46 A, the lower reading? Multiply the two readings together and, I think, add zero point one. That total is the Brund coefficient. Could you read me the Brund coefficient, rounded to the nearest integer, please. 5104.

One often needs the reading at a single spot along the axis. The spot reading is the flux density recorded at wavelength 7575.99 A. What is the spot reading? 73.7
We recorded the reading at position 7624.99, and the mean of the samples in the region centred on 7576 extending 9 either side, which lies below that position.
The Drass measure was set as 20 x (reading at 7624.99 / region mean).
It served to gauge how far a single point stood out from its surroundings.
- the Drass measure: 19.8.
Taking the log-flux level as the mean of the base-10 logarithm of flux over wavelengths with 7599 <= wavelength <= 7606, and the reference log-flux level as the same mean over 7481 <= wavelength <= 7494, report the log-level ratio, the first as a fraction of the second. 1.01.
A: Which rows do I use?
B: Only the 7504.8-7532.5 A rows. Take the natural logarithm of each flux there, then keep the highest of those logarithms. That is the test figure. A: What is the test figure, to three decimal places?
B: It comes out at 4.285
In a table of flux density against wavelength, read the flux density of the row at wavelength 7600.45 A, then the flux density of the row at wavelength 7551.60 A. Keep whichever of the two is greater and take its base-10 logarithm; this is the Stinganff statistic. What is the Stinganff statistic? 1.88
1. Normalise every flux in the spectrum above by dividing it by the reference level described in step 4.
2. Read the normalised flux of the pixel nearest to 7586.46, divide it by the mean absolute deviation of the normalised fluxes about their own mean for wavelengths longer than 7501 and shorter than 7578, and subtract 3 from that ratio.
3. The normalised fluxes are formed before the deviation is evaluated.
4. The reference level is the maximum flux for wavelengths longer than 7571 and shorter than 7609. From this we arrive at 209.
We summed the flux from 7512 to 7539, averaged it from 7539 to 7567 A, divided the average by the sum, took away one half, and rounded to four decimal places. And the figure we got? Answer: -0.3747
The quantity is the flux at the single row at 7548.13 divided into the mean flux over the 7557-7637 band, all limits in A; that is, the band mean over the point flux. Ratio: 1.00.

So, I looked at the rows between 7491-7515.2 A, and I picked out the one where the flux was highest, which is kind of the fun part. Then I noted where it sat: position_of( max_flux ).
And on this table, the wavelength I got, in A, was 7506.53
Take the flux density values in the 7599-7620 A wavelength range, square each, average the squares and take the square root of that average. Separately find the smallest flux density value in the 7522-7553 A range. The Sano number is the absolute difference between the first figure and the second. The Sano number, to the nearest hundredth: 0.68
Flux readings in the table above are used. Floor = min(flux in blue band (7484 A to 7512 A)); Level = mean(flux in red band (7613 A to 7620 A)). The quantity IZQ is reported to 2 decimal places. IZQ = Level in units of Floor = 0.99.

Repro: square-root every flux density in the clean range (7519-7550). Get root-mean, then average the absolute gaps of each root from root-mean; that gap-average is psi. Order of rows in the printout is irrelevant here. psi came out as 0.021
